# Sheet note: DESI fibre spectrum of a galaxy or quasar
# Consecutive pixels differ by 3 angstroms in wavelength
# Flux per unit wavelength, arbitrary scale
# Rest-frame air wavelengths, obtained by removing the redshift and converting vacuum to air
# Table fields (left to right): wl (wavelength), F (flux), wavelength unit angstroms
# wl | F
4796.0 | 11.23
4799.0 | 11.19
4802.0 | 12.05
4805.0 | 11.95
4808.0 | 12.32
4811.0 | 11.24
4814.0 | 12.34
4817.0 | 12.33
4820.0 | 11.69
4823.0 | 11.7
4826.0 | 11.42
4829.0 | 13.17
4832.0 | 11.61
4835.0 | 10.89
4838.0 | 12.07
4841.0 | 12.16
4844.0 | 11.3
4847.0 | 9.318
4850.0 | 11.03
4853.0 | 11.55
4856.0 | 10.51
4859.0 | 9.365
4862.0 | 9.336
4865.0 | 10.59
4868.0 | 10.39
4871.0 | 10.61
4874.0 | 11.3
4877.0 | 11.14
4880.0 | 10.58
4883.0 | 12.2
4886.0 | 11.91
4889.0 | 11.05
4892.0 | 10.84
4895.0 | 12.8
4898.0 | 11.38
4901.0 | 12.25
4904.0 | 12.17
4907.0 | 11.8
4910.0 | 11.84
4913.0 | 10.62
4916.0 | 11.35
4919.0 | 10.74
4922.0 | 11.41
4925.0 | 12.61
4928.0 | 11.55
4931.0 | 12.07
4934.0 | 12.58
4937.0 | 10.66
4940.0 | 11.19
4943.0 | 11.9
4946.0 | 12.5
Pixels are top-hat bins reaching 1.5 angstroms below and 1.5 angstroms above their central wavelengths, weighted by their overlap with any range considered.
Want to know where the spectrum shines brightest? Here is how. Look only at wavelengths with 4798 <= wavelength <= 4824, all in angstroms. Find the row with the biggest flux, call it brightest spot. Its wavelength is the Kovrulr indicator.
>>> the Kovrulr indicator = 4814.0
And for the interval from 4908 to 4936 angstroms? 4925.0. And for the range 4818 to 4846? 4829.0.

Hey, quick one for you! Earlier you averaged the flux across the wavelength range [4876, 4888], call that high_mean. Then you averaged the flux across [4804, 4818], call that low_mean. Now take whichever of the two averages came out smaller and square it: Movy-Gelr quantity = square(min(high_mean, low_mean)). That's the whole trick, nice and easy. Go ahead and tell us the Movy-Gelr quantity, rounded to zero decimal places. 131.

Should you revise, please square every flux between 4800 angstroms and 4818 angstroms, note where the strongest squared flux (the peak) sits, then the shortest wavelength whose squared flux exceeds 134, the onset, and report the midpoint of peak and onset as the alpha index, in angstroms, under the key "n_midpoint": 4808.0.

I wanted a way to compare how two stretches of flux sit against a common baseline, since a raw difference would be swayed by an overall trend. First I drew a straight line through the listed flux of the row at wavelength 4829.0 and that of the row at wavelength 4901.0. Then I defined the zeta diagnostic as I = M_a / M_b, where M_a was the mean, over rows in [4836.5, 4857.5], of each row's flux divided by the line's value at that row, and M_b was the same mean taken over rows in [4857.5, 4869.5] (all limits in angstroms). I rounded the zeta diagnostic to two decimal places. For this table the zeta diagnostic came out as 1.10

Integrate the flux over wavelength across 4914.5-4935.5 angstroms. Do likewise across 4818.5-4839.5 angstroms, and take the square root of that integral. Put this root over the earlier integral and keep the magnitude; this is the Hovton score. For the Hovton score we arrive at 0.0637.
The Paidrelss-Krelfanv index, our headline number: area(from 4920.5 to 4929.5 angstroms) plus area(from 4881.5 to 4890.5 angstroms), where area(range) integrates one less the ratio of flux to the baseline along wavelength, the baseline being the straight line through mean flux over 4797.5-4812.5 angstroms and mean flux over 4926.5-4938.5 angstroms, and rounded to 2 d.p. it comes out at -0.10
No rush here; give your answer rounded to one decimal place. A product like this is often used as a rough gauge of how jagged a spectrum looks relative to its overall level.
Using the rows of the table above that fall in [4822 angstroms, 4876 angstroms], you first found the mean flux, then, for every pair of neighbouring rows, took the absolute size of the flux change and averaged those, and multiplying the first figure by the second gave 9.9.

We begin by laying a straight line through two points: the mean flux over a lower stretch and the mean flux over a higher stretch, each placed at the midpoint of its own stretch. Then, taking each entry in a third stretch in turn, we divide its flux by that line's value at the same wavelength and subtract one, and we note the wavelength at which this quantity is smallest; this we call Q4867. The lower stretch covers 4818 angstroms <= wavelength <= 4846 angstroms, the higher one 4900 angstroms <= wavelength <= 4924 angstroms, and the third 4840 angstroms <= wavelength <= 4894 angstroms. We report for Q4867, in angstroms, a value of 4847.0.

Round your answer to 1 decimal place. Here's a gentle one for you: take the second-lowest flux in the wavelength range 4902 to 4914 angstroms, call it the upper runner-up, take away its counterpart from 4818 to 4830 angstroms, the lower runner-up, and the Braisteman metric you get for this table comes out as 0.1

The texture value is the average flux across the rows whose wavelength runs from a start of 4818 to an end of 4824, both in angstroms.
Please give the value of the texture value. 11.7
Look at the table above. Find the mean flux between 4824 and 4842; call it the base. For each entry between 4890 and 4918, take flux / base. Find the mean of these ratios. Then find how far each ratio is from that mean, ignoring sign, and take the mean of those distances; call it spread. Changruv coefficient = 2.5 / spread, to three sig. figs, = 53.5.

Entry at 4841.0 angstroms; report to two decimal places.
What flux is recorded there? 12.16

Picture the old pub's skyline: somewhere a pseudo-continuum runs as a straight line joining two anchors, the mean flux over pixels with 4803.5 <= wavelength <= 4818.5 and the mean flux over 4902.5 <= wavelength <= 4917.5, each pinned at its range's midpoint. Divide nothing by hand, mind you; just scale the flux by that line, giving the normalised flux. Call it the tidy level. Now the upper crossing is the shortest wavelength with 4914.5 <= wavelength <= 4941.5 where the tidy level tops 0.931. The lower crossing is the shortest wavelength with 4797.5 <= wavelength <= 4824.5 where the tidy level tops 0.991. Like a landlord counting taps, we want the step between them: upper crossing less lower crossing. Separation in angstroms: 114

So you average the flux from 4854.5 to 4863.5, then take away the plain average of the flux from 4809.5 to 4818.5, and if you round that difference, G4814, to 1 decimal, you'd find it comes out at -2.2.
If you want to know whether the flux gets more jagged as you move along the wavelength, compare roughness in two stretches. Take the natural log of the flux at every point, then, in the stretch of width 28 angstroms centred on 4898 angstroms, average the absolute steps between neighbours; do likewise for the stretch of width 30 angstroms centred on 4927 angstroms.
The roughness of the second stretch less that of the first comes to 0.013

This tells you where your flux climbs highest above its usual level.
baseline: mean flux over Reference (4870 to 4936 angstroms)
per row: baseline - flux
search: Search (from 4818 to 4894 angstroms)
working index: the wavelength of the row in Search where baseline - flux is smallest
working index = 4829.0 angstroms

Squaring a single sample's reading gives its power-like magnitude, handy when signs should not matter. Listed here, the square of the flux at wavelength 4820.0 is 137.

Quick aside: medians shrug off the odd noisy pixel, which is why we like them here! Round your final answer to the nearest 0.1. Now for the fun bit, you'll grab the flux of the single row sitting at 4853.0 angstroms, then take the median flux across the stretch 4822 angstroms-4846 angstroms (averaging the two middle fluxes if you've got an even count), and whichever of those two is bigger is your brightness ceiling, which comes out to 11.7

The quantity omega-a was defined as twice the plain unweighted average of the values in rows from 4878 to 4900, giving 23.1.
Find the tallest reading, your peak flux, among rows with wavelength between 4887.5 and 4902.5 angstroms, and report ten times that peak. 128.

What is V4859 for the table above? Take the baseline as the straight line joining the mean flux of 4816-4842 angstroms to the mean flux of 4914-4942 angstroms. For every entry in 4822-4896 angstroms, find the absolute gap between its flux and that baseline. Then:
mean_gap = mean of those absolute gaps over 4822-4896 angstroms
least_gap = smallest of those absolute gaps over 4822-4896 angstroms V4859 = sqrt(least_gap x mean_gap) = 0.43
